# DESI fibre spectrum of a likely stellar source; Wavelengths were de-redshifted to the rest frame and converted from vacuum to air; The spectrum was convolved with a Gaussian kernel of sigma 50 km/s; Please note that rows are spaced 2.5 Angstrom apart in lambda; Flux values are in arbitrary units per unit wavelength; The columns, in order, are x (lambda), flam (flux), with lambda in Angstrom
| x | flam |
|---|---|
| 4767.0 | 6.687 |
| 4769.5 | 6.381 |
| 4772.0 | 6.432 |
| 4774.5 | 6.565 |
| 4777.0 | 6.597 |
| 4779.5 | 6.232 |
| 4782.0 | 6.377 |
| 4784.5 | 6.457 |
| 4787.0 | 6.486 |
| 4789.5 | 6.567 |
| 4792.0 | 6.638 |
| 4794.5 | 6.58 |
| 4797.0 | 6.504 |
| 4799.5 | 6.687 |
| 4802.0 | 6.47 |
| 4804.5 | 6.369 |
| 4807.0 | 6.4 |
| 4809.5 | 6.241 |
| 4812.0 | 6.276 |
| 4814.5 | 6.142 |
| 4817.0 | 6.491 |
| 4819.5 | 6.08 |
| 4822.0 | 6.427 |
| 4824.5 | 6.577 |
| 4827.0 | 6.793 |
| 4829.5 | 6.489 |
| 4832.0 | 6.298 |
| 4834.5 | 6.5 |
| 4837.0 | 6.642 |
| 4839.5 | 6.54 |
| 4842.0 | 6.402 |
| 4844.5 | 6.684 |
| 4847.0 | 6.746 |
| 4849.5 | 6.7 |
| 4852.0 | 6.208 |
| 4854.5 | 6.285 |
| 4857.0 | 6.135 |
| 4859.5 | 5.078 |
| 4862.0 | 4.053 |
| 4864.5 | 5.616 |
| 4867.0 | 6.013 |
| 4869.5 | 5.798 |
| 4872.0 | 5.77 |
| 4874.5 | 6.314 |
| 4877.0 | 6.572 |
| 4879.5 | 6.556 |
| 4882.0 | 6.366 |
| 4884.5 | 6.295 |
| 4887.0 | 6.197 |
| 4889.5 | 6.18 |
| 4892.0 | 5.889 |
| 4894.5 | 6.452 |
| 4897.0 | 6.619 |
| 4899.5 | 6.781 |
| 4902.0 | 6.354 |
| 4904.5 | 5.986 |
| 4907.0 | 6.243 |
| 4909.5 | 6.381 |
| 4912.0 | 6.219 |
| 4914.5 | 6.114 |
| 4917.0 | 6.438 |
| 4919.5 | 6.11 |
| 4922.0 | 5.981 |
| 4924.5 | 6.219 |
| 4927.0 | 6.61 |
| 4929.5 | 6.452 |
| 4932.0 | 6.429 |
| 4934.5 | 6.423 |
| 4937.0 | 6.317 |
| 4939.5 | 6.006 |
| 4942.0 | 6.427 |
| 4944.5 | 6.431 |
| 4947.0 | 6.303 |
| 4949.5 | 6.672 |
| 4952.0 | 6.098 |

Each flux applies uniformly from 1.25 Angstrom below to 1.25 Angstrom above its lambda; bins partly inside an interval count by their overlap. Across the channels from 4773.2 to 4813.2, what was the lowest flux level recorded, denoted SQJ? 6.232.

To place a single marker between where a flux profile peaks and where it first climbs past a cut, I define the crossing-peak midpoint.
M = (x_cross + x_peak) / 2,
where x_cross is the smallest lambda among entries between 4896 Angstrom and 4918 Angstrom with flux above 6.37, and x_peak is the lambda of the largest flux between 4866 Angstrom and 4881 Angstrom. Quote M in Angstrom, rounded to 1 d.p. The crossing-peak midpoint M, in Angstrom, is 4887.0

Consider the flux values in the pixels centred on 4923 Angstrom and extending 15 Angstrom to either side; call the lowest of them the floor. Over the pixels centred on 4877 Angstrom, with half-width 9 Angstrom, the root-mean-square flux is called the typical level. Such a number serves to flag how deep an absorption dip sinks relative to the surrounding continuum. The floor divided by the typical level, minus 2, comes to -1.04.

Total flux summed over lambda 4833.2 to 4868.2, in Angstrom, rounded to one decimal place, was 85.6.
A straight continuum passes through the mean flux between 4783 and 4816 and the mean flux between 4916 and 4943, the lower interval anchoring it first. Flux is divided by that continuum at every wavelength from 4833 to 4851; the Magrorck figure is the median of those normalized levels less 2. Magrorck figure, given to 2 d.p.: -0.96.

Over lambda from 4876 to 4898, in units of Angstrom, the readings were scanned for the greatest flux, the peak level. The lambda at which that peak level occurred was 4897.0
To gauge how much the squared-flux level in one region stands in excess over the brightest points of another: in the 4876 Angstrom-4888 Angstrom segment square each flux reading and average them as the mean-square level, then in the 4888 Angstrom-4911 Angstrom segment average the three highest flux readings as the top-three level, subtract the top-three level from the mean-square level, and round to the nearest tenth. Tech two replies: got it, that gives 34.3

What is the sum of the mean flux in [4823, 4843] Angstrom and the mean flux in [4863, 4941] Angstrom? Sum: 12.8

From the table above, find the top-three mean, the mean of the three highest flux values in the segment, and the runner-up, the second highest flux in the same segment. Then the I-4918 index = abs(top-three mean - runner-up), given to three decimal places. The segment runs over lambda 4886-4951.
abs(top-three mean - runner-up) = 0.019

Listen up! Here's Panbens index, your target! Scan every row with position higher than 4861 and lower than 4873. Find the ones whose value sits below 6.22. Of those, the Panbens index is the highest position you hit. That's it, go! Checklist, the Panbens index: 4872.0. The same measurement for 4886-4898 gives 4892.0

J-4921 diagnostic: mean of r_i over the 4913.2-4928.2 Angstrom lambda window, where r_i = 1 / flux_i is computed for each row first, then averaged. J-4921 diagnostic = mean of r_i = 0.160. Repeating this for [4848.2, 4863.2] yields 0.179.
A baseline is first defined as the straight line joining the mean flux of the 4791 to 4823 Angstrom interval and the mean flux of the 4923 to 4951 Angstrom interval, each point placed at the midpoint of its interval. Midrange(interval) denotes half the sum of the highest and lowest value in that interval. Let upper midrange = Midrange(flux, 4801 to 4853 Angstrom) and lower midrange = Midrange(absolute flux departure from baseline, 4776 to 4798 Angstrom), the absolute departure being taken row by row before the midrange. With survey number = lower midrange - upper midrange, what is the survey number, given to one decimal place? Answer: -6.3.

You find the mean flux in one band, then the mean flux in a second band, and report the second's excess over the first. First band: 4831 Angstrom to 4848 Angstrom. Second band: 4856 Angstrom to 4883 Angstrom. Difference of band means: -0.7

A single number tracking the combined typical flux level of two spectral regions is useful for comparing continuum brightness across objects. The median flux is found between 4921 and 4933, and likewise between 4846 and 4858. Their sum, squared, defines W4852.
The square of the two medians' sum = 162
